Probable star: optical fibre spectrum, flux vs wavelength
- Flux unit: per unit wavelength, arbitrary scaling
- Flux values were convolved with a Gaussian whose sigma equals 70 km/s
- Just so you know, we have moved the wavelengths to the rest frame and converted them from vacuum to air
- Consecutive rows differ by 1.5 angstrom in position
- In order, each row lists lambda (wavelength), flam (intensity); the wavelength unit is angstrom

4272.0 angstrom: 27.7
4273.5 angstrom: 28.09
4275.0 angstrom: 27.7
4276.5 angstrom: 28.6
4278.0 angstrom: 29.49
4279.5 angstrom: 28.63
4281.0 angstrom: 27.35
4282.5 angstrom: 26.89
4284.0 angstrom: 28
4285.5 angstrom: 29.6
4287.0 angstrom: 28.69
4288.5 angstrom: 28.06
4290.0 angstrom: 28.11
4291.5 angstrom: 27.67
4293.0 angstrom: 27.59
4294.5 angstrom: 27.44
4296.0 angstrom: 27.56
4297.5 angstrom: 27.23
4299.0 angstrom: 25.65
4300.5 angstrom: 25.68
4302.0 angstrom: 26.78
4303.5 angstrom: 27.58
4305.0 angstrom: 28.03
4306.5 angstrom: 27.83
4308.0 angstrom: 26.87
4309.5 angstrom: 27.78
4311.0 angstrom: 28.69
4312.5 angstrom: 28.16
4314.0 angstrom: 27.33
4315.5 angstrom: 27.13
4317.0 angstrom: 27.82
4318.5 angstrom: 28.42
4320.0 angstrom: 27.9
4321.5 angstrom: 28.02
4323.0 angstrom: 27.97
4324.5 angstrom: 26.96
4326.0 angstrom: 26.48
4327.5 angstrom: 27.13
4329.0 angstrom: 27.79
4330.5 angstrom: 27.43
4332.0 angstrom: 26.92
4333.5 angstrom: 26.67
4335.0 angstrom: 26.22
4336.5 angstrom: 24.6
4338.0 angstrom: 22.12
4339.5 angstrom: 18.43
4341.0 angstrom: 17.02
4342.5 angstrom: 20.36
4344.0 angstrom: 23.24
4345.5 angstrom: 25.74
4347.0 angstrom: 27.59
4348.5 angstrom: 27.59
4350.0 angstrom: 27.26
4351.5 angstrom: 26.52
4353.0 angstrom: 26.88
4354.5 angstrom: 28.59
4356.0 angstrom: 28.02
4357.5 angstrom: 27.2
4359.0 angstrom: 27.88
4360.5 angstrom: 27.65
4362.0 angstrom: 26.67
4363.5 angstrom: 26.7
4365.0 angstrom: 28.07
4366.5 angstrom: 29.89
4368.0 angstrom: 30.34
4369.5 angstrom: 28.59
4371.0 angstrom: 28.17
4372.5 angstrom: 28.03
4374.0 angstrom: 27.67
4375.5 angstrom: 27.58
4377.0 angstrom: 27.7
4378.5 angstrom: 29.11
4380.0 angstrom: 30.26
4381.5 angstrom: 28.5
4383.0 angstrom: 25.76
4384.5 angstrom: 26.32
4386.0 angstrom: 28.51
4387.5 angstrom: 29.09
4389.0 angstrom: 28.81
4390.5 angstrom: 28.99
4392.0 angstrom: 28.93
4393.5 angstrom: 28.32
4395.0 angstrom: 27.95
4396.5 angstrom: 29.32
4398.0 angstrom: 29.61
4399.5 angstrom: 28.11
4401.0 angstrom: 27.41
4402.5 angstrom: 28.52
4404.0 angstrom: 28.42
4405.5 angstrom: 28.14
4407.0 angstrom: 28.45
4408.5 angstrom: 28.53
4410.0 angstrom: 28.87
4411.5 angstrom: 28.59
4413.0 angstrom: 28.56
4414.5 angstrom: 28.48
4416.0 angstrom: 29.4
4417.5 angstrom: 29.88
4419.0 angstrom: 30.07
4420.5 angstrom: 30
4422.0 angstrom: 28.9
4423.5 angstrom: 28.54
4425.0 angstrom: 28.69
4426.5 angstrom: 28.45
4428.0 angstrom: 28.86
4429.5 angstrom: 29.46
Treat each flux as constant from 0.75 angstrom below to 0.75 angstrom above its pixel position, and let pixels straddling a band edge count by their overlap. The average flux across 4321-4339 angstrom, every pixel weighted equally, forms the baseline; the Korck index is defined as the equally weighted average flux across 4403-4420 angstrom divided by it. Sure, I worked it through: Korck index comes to 1.09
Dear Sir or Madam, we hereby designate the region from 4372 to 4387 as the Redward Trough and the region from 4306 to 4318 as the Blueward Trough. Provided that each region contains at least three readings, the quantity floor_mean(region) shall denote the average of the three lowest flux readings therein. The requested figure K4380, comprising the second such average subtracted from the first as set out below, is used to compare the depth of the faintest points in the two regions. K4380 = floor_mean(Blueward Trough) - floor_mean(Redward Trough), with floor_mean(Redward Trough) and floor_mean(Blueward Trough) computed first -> 1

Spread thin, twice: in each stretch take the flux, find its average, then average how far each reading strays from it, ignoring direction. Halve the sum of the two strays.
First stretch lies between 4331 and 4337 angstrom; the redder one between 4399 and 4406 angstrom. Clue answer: 0.52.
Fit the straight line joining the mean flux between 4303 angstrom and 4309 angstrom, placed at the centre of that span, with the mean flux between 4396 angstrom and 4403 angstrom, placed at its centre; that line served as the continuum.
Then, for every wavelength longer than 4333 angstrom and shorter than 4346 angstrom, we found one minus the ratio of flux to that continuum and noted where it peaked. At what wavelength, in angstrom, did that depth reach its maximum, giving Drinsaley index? 4341.0 angstrom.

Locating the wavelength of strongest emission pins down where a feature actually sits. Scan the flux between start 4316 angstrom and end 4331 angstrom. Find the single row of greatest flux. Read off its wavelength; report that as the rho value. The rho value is 4318.5 angstrom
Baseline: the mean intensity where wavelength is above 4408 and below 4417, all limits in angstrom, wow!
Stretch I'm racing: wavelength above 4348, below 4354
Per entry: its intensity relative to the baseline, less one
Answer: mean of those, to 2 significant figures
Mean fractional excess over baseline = -0.058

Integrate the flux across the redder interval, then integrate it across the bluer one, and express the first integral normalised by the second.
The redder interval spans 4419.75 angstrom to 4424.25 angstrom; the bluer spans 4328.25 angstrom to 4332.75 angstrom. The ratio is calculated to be 1.06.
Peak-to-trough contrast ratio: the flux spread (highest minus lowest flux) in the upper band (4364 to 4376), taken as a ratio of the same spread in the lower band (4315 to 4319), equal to 2.1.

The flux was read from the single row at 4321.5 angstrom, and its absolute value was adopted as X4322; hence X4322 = 28.0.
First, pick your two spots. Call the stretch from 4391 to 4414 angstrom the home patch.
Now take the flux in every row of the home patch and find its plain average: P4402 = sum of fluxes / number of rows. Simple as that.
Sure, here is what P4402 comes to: 28.5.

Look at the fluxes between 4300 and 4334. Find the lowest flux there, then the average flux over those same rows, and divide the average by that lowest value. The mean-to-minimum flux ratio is 1.07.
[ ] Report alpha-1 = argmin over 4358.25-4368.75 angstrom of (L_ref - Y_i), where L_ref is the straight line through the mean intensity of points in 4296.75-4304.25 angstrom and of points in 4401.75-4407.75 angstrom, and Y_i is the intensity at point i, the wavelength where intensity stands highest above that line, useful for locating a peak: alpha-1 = 4368.0 angstrom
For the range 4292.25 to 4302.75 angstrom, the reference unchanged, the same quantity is 4293.0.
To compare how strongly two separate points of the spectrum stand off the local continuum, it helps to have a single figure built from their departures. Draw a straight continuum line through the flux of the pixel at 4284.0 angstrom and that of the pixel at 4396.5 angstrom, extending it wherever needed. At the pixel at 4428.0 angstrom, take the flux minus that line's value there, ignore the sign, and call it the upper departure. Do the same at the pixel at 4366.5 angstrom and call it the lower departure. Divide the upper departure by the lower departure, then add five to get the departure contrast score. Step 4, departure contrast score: 5.9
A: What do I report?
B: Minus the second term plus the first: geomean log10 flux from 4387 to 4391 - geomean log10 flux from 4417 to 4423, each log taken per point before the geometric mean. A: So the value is -0.011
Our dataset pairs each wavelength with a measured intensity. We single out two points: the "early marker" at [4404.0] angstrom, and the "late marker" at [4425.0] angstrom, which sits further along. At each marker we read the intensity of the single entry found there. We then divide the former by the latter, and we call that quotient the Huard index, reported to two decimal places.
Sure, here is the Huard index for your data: 0.99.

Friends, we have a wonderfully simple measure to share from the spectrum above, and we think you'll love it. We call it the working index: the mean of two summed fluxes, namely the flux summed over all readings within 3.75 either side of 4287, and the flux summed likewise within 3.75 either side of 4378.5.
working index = 143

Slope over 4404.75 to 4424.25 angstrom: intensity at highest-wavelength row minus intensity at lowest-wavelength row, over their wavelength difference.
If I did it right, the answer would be 0.022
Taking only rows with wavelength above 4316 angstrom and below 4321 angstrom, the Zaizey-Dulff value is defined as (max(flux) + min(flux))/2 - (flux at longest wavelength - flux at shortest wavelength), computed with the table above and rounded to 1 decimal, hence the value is 28.0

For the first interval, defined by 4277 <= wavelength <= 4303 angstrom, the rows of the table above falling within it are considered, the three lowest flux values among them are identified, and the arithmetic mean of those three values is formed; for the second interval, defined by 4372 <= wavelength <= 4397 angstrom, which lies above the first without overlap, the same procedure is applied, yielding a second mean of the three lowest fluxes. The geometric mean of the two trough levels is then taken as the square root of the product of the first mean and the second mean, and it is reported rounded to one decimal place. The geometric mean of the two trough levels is 26.3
